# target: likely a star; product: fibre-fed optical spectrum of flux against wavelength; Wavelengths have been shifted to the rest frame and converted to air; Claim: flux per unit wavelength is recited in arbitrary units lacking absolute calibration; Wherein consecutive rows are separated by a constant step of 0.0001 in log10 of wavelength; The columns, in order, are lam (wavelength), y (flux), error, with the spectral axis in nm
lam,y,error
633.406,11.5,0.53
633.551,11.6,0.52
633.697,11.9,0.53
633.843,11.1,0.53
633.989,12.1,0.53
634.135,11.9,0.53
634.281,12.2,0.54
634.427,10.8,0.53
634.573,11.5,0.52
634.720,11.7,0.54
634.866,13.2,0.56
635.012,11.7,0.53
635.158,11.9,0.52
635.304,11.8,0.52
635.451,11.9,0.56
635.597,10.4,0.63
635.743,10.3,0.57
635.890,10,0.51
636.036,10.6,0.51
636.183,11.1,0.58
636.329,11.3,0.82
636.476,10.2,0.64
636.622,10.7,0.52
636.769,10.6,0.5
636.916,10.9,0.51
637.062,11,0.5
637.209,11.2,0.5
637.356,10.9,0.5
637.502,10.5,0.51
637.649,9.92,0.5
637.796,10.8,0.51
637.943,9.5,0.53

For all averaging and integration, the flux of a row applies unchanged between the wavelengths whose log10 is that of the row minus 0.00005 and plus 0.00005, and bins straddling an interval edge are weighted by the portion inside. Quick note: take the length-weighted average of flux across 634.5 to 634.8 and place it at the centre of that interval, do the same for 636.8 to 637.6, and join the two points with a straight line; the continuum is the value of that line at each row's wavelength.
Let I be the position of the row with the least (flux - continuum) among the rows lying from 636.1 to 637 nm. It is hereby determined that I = 636.476 nm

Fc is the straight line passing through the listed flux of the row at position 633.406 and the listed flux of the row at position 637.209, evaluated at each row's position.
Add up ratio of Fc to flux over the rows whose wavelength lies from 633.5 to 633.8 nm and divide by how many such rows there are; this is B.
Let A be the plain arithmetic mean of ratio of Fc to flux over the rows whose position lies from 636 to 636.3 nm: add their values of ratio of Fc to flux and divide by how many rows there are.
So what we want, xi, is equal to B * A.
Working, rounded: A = 1.04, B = 0.98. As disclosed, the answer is 1.02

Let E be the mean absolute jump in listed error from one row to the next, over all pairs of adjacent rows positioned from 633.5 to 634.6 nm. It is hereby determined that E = 0.006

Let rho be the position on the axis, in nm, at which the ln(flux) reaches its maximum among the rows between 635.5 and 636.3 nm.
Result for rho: 636.183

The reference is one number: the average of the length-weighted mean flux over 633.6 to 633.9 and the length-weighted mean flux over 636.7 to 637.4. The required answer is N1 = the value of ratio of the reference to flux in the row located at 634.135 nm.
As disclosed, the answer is 0.94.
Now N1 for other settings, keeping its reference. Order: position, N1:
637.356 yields 1.03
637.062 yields 1.02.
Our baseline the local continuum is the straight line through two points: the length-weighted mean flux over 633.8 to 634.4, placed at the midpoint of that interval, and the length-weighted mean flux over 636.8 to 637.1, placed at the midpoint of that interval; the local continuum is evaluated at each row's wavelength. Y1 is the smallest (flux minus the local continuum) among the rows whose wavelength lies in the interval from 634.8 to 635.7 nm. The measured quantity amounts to -0.92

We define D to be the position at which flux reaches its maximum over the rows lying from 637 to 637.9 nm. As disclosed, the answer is 637.209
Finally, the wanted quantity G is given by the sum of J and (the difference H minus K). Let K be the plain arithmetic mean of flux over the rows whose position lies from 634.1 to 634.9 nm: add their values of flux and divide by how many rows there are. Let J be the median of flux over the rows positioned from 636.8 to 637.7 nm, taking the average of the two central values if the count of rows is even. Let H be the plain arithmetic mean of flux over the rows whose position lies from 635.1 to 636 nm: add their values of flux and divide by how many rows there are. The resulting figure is 10.1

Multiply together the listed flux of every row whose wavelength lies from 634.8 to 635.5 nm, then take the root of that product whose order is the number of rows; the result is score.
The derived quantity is 12.1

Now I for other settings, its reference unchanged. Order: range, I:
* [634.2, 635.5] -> 634.427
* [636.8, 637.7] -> 637.649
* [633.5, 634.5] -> 634.427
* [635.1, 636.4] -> 635.890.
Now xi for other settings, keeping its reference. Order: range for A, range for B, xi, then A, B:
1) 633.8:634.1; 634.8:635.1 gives 0.91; 0.99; 0.92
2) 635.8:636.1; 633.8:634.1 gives 1.09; 1.10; 0.99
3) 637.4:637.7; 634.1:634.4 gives 1.04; 1.09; 0.95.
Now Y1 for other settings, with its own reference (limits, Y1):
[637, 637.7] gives -0.77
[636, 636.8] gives -0.85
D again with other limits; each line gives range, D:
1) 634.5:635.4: 634.866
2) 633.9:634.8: 634.281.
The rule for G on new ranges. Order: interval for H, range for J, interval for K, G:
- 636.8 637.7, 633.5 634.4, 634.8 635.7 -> 10.8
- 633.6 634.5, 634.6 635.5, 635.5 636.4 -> 12.9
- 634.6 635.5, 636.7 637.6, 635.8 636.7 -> 12.3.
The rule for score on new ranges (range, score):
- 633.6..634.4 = 11.8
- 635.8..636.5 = 10.6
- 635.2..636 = 10.9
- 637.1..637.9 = 10.7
